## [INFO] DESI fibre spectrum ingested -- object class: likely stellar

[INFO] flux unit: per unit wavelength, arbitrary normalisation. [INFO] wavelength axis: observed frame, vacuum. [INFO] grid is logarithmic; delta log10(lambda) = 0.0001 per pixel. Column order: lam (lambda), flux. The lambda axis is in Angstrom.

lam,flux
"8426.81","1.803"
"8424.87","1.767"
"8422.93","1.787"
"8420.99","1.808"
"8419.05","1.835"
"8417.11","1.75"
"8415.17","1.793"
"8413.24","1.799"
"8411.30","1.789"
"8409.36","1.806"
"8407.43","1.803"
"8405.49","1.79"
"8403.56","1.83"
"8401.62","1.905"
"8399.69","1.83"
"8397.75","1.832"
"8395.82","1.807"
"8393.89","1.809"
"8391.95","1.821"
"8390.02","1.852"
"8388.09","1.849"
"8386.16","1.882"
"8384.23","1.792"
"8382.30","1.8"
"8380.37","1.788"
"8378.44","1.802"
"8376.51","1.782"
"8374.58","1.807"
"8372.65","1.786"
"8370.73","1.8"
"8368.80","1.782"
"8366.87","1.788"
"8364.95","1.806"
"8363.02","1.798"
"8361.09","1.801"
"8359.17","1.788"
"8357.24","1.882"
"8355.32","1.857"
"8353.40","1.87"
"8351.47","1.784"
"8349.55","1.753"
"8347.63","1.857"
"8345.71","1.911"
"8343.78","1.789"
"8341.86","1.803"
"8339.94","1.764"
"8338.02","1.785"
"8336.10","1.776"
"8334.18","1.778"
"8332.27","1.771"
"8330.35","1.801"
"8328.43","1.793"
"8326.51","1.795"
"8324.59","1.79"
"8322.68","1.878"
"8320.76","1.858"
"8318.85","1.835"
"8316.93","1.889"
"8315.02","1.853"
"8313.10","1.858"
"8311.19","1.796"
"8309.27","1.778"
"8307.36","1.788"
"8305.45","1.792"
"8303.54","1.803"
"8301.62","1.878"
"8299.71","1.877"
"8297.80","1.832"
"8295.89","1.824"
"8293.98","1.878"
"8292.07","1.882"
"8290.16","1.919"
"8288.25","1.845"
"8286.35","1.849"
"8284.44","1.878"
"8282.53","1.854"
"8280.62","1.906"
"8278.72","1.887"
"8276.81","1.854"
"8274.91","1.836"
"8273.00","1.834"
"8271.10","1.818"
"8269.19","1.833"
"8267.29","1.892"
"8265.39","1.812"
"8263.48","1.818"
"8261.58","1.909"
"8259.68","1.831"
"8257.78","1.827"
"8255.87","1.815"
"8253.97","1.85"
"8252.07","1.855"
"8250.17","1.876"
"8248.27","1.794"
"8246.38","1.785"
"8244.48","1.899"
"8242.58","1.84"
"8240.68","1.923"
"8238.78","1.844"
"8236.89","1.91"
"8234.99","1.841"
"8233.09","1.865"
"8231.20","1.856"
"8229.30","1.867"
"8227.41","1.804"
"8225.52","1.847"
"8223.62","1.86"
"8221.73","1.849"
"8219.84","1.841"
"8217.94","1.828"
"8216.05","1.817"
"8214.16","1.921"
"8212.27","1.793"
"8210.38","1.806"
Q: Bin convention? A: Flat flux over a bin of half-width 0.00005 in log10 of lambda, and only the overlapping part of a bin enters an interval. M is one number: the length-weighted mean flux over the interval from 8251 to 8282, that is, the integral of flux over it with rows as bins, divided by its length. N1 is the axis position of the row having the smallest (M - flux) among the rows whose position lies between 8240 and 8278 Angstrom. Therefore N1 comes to 8240.68 Angstrom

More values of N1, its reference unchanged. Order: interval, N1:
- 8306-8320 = 8316.93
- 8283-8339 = 8290.16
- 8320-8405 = 8345.71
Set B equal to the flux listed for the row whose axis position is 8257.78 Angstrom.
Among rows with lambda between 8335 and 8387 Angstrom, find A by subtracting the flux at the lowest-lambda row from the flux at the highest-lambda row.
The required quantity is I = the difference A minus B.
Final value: -1.72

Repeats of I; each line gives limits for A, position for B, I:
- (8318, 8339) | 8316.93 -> -1.94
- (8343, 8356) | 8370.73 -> -1.73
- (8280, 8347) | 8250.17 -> -1.87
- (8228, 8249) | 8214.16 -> -1.99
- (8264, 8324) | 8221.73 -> -1.78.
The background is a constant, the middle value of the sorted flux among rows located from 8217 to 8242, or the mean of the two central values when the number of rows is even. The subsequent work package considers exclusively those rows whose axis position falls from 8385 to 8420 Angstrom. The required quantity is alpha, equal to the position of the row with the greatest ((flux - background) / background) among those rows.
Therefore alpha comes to 8401.62 Angstrom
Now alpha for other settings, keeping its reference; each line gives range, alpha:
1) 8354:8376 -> 8357.24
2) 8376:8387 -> 8386.16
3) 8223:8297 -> 8240.68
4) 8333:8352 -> 8345.71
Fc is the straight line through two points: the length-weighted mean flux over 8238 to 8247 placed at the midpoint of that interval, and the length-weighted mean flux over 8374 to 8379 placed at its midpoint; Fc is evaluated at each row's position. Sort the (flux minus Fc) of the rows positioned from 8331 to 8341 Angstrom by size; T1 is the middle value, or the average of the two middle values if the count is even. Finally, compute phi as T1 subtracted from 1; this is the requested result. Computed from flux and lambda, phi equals 1.04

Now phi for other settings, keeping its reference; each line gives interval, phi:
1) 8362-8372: 1.00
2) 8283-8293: 0.96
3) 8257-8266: 1.03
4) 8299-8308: 1.03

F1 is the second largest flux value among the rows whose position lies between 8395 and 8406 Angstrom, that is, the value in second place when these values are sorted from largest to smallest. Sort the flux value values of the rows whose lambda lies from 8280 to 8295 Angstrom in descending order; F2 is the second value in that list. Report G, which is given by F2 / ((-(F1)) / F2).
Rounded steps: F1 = 1.832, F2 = 1.906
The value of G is -1.983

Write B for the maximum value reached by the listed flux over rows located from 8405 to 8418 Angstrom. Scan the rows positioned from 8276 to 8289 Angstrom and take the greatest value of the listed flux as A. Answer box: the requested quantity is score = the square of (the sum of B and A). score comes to 13.8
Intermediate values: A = 1.906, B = 1.806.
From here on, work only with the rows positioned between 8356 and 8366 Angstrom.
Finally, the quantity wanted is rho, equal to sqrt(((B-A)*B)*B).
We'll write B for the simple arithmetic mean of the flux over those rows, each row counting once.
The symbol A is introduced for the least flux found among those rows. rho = 0.30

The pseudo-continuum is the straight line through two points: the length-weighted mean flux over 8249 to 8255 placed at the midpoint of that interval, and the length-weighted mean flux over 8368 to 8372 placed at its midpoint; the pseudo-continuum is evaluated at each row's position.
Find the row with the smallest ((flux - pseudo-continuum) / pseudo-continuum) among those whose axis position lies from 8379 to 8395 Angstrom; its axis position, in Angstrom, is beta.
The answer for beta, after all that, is 8380.37 Angstrom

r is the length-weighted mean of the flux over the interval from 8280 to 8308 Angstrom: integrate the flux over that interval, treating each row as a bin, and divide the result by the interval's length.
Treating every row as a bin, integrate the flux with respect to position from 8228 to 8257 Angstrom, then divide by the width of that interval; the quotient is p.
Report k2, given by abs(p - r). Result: 0.000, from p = 1.854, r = 1.85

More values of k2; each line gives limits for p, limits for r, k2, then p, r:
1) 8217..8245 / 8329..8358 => 0.046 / 1.857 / 1.81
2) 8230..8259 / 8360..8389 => 0.047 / 1.852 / 1.80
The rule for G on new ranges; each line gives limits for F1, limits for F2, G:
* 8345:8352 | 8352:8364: -1.883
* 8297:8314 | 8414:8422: -1.742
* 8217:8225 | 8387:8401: -1.849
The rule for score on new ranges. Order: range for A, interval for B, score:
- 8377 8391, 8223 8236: 14.1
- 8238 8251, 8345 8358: 14.7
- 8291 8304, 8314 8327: 14.2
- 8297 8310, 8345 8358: 14.4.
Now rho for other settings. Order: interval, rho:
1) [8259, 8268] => 0.37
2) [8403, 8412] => 0.22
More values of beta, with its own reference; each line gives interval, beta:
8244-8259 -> 8246.38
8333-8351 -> 8349.55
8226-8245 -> 8227.41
